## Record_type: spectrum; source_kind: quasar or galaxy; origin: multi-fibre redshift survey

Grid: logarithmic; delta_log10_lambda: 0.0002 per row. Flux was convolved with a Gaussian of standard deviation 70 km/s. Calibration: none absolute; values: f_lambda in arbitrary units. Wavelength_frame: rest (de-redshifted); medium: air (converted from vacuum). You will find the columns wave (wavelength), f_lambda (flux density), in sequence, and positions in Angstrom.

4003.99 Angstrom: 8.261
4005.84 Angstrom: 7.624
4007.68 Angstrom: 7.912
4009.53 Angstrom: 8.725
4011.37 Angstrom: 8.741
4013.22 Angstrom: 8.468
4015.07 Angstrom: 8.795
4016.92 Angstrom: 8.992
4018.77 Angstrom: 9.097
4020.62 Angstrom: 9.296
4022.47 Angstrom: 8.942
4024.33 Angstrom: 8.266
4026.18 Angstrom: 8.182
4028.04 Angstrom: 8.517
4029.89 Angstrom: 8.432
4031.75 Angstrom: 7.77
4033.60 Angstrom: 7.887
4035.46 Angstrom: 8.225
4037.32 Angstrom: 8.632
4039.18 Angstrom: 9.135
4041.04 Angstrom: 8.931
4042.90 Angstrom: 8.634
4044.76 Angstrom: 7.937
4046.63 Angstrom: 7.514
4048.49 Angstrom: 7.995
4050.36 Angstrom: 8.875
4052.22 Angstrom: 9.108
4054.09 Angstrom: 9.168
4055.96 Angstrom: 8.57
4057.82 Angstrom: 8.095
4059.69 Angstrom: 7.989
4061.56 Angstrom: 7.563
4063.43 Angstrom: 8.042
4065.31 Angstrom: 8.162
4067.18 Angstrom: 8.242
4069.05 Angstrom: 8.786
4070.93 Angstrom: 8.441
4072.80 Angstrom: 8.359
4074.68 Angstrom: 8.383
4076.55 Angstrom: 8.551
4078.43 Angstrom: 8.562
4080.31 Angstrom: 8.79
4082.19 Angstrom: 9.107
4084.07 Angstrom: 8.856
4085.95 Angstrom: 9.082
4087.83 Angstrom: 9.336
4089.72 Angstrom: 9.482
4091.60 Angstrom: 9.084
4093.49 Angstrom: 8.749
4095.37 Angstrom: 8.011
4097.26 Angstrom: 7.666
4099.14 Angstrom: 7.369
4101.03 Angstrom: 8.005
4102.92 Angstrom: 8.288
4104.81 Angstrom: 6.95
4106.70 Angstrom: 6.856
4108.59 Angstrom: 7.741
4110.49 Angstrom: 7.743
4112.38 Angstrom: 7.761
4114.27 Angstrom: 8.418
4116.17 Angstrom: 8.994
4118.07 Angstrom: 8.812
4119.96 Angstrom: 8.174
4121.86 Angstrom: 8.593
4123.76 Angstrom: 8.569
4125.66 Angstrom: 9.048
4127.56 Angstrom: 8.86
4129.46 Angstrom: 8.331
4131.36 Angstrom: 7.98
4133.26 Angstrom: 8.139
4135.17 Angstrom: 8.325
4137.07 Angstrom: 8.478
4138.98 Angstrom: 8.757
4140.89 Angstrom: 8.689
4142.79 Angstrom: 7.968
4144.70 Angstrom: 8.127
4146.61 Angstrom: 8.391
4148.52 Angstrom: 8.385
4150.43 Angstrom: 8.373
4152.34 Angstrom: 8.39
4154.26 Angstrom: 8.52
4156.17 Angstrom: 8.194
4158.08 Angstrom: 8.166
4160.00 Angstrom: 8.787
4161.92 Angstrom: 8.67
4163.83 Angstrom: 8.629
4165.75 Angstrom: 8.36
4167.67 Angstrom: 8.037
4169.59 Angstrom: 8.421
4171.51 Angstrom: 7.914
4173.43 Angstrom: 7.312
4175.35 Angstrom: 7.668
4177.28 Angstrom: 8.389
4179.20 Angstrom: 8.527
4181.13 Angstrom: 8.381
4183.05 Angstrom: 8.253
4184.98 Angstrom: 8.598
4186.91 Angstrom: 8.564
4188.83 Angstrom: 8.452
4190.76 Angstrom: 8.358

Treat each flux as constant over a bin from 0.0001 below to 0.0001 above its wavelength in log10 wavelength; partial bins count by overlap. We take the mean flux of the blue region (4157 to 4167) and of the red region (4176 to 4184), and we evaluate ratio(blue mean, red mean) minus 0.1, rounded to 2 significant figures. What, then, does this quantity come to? 0.92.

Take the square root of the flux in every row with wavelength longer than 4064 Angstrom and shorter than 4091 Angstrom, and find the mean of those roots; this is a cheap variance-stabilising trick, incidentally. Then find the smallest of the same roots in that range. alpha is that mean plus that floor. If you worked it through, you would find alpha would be 5.81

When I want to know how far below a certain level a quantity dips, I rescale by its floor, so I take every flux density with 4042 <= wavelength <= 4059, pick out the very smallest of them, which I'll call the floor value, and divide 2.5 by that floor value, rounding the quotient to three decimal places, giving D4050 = 0.333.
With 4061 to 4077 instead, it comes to 0.331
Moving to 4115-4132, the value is 0.313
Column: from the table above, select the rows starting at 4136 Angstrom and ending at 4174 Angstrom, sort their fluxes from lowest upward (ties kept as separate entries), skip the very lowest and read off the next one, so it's 7.914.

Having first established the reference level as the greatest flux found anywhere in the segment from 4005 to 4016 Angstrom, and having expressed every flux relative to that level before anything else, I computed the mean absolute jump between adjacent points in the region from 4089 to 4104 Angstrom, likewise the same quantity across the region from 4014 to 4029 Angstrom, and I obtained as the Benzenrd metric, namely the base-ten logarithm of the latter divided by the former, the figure -0.2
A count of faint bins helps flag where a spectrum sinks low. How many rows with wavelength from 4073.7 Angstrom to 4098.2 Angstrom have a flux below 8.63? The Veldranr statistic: 5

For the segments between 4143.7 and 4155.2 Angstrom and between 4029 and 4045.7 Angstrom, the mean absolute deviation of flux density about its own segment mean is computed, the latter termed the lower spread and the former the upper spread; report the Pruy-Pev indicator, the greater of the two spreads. 0.39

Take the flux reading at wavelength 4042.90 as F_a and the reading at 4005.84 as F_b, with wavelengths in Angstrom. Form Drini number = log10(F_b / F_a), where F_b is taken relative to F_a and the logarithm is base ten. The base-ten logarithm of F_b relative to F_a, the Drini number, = -0.054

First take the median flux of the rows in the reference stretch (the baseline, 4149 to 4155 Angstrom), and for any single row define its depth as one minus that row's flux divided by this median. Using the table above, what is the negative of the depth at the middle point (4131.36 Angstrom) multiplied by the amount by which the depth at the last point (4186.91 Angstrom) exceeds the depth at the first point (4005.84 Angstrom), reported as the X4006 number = 0.0055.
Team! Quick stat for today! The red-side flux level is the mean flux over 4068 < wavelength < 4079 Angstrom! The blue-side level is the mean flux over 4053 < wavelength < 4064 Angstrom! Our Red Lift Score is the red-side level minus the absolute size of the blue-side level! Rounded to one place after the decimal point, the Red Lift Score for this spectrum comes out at 0.3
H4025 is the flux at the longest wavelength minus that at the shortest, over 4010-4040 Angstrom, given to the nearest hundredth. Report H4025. 0.39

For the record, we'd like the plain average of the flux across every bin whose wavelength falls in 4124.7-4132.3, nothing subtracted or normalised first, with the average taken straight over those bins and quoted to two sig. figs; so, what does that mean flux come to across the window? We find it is 8.6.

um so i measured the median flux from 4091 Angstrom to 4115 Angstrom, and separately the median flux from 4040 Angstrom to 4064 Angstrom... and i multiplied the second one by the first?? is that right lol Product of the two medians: 63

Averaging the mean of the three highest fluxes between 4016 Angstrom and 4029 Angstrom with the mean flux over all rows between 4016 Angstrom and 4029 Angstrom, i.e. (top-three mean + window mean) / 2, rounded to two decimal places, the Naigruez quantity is 8.94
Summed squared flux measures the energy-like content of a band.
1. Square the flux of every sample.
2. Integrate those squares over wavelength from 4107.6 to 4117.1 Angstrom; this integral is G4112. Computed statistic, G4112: 629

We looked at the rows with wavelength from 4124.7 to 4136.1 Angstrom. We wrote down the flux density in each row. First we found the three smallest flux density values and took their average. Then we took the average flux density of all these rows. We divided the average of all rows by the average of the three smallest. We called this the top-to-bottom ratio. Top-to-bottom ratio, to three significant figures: 1.04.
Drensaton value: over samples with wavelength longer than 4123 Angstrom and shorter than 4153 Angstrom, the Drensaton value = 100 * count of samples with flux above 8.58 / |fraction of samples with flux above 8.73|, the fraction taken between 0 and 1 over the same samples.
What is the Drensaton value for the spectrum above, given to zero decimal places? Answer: 2133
